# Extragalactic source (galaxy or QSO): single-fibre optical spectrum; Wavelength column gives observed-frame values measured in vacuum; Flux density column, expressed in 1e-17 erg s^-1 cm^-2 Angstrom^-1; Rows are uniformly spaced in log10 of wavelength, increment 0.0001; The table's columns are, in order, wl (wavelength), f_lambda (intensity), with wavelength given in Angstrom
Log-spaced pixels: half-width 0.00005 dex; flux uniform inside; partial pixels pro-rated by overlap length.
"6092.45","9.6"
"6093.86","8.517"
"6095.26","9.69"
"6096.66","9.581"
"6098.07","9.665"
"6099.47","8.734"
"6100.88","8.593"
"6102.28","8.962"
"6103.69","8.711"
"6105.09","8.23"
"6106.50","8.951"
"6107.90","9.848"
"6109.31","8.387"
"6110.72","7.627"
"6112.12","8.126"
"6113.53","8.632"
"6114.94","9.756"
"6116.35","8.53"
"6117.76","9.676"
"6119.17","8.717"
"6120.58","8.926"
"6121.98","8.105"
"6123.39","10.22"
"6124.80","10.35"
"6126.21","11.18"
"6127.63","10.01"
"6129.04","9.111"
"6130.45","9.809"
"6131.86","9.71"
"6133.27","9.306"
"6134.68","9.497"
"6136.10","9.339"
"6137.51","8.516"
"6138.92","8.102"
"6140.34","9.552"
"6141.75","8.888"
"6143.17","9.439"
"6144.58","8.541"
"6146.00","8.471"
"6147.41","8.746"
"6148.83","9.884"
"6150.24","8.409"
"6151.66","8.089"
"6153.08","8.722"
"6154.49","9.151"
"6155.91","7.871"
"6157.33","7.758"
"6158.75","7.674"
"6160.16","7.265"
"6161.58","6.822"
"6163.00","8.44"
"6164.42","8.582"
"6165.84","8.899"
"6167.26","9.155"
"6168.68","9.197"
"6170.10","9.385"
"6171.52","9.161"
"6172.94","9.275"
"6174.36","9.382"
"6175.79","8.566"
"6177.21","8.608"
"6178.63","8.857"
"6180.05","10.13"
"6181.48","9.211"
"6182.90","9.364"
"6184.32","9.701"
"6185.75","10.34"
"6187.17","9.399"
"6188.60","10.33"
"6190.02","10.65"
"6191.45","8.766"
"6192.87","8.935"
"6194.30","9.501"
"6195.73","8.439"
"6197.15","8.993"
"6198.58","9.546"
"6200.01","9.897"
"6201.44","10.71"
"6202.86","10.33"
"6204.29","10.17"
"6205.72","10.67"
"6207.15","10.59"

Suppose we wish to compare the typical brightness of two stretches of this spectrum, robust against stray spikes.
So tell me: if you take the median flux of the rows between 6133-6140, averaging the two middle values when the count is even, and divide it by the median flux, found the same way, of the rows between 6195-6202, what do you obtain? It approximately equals 0.97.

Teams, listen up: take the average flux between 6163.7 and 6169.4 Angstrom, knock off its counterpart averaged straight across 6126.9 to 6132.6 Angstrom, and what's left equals -0.70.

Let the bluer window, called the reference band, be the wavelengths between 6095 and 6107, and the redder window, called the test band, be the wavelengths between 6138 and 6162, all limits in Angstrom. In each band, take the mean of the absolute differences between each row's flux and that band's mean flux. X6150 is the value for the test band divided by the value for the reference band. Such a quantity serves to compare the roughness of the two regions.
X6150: 1.5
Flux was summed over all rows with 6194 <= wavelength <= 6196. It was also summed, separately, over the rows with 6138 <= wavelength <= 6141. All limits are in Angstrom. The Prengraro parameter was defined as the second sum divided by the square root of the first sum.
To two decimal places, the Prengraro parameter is 4.17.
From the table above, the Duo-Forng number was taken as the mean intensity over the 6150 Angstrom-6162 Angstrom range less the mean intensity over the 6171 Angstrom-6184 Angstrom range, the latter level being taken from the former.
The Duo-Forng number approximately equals -1.2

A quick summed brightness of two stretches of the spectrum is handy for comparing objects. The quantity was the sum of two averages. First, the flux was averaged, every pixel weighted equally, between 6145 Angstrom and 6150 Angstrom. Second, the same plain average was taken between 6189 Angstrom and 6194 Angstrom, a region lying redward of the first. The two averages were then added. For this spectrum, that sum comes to 18.5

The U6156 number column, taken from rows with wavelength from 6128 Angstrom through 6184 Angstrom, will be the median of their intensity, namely 8.9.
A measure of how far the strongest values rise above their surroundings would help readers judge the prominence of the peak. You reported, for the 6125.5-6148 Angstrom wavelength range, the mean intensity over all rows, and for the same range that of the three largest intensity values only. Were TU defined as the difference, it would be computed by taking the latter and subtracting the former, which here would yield 1.1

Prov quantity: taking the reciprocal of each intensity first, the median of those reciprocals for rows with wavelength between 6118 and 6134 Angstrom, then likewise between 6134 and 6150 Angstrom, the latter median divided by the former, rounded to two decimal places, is 1.09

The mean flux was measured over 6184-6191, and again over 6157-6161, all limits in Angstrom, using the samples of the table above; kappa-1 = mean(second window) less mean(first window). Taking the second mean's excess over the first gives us -2.5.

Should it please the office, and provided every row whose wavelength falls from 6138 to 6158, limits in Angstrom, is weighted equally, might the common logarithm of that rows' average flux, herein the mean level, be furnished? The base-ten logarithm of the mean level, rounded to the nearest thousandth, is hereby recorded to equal 0.939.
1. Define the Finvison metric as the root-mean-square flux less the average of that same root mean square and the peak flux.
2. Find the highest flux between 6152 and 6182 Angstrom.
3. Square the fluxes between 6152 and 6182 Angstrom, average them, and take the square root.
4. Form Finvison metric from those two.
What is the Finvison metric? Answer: -0.71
